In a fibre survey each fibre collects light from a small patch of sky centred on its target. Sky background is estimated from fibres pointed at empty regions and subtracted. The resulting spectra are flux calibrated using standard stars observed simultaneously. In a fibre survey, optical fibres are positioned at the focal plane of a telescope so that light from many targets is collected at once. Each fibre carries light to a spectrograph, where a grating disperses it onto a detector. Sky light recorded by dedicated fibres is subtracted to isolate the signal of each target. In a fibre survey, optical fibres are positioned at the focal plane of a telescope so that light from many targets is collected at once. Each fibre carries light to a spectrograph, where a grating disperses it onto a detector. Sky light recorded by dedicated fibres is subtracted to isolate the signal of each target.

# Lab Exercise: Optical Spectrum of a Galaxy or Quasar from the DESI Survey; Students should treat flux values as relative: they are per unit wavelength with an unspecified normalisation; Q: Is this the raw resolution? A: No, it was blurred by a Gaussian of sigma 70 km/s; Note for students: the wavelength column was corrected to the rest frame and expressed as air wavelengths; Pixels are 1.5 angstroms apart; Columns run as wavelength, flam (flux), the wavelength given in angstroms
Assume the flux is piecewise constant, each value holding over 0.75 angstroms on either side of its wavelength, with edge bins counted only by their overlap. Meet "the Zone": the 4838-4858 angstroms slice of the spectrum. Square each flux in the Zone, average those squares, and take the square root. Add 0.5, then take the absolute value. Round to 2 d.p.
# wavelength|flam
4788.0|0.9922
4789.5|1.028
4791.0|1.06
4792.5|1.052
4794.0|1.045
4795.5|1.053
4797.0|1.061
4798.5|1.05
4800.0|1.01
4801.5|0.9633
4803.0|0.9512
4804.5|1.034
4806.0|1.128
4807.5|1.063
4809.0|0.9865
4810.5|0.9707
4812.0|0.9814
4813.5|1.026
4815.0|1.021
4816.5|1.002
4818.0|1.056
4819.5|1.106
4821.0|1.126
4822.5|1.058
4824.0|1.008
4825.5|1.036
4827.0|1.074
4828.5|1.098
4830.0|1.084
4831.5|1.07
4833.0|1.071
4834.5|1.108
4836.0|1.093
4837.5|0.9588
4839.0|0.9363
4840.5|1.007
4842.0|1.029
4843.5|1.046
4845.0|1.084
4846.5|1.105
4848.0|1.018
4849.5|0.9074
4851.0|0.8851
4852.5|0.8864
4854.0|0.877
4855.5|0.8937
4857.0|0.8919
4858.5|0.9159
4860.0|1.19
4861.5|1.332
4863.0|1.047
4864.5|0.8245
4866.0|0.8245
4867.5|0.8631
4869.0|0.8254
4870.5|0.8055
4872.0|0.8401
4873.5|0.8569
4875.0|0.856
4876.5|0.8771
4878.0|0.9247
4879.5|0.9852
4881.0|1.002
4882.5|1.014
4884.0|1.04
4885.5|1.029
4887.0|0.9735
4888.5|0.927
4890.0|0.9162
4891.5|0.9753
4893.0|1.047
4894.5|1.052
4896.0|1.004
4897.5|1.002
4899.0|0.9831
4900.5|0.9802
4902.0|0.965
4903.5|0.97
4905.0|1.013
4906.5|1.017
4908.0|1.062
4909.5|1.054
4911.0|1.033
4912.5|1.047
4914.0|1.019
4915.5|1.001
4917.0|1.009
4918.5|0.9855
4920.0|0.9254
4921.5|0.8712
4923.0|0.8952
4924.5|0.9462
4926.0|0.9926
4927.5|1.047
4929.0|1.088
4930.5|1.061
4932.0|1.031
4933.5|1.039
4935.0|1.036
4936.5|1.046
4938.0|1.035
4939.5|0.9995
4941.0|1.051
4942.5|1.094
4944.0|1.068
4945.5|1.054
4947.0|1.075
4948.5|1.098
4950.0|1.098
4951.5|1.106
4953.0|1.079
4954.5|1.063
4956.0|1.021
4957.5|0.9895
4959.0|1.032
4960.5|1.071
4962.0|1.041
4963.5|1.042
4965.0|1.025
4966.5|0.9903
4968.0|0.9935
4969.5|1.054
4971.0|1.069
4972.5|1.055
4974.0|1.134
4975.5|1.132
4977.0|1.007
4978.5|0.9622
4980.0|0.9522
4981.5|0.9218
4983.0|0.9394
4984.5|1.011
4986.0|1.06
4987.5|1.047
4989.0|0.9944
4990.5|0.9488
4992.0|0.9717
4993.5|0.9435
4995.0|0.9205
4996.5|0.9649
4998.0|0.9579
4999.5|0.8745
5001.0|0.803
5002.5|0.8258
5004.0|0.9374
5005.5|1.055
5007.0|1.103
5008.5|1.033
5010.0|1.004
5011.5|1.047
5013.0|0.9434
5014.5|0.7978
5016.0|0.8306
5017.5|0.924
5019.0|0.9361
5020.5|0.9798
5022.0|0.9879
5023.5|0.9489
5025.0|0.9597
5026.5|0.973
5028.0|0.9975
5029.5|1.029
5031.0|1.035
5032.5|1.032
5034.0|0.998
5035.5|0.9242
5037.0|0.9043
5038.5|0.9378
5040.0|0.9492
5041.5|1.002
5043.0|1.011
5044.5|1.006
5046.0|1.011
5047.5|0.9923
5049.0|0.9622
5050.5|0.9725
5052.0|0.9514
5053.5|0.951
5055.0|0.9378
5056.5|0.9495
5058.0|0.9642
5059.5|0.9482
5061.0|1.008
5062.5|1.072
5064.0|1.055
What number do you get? 1.47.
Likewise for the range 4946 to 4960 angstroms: 1.56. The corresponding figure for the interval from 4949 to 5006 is 1.51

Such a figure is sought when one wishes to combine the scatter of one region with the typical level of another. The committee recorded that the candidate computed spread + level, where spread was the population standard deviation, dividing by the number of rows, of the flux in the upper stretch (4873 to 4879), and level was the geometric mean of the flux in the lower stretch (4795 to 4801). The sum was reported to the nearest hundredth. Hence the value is 1.07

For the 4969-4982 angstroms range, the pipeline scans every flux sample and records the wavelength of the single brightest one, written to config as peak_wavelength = 4974.0 angstroms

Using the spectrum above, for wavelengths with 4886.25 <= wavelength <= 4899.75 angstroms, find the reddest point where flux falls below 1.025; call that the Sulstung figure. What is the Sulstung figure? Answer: 4899.0 angstroms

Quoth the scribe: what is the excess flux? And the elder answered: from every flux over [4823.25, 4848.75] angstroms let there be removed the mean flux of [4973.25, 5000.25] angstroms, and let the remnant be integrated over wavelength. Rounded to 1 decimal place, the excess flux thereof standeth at 1.6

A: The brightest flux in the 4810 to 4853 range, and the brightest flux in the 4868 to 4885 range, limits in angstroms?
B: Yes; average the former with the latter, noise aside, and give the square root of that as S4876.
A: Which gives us 1.04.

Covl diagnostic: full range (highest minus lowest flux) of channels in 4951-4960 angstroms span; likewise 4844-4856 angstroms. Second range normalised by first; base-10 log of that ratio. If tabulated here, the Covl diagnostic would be 0.29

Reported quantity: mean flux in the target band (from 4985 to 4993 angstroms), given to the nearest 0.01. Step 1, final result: 1.00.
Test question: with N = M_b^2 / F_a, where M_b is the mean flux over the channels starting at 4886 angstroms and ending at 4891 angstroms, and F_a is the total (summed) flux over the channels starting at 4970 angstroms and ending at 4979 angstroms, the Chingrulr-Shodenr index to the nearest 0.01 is 0.14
